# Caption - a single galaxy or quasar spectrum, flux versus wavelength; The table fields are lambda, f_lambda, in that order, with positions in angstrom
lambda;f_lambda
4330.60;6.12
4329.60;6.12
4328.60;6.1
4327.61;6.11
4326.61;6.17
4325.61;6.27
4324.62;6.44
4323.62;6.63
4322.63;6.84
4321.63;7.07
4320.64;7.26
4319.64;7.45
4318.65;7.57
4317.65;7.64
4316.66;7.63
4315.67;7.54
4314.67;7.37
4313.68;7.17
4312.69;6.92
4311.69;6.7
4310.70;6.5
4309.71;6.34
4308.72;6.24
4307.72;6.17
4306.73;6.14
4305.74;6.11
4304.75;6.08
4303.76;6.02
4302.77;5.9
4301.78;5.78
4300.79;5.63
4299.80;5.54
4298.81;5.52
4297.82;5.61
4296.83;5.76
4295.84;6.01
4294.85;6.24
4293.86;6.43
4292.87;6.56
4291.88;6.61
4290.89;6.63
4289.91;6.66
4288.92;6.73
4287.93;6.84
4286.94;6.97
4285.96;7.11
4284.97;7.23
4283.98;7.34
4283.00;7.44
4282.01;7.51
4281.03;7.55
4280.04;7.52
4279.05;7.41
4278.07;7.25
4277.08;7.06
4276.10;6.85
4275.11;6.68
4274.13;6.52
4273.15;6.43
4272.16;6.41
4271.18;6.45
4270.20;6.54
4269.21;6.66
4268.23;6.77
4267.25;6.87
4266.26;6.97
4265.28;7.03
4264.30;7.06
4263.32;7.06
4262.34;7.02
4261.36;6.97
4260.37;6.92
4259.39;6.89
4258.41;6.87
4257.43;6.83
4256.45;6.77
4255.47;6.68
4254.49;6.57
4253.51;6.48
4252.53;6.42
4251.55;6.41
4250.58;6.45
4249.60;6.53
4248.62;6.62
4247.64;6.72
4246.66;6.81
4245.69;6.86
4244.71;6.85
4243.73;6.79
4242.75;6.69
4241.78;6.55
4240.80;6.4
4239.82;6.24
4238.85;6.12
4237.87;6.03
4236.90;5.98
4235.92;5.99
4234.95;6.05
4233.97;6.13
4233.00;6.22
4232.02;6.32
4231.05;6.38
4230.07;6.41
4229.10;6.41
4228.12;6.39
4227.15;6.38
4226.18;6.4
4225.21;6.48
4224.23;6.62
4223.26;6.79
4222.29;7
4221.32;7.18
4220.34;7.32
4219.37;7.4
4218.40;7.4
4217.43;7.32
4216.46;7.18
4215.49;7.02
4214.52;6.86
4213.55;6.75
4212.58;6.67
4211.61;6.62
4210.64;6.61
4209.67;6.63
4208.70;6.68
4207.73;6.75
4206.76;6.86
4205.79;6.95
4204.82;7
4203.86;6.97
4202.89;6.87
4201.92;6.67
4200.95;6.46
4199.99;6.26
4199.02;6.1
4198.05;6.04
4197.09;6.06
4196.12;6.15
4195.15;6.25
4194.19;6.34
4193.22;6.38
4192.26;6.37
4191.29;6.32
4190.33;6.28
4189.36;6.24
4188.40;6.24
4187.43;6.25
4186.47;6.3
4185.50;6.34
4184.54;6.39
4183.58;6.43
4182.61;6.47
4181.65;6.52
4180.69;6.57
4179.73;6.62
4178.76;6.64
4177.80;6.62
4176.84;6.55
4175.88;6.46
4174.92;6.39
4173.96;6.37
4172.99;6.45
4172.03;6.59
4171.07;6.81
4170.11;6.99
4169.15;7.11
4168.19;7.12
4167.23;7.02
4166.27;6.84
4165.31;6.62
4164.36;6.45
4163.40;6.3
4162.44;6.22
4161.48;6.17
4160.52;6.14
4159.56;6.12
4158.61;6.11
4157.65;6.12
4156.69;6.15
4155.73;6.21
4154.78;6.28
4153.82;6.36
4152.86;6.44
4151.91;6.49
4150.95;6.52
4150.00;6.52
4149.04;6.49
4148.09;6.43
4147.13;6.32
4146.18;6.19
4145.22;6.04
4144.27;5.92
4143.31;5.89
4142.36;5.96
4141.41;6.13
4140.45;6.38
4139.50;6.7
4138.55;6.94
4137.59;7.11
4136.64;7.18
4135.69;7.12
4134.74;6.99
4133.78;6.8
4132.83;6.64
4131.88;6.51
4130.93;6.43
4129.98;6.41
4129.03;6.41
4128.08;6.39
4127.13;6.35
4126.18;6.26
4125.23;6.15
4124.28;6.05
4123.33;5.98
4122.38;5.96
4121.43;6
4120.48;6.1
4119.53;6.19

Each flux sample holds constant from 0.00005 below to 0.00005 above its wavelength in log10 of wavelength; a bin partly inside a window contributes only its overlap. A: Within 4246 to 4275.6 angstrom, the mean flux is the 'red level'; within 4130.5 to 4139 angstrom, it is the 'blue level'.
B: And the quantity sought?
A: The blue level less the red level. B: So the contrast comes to 0.14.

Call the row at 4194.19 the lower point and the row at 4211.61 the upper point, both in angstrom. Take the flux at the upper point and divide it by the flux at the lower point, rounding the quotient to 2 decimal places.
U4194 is 1.04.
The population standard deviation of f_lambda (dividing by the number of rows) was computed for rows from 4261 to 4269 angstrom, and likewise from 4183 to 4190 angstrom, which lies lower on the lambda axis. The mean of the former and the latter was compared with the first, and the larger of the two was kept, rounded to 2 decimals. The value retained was 0.10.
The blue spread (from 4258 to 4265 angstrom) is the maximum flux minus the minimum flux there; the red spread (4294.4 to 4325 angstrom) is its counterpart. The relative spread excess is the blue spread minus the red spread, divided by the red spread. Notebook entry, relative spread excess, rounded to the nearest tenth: -0.9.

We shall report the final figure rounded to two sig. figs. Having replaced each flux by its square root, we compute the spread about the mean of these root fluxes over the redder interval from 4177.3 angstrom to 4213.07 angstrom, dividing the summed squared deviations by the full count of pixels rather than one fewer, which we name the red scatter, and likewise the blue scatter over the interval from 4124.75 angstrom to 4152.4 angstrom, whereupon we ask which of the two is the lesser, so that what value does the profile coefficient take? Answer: 0.050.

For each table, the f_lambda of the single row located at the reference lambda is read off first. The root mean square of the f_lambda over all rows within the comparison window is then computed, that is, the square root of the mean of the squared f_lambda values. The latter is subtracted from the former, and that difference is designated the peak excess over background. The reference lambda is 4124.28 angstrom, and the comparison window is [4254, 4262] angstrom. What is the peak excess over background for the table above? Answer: -0.8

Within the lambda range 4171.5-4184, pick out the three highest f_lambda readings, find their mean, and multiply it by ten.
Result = 66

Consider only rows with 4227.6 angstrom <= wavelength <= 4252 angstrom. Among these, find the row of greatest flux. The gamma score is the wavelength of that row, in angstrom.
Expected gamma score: 4245.69 angstrom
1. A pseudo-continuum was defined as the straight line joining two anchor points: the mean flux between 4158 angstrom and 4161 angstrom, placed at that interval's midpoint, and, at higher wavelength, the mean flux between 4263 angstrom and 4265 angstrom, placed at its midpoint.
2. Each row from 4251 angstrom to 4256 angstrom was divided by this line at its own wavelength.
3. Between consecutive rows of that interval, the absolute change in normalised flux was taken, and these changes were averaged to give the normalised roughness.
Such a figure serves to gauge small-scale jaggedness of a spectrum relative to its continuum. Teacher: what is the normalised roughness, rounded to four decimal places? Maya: 0.0085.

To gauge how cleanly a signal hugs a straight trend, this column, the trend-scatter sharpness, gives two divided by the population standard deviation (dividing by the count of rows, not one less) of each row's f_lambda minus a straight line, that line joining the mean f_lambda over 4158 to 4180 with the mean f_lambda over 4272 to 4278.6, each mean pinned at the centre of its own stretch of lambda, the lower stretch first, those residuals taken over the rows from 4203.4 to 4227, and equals 7.0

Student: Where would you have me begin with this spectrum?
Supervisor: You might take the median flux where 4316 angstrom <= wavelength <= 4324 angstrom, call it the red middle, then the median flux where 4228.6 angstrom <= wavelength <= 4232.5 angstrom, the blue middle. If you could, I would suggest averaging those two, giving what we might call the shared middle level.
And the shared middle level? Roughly 6.9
